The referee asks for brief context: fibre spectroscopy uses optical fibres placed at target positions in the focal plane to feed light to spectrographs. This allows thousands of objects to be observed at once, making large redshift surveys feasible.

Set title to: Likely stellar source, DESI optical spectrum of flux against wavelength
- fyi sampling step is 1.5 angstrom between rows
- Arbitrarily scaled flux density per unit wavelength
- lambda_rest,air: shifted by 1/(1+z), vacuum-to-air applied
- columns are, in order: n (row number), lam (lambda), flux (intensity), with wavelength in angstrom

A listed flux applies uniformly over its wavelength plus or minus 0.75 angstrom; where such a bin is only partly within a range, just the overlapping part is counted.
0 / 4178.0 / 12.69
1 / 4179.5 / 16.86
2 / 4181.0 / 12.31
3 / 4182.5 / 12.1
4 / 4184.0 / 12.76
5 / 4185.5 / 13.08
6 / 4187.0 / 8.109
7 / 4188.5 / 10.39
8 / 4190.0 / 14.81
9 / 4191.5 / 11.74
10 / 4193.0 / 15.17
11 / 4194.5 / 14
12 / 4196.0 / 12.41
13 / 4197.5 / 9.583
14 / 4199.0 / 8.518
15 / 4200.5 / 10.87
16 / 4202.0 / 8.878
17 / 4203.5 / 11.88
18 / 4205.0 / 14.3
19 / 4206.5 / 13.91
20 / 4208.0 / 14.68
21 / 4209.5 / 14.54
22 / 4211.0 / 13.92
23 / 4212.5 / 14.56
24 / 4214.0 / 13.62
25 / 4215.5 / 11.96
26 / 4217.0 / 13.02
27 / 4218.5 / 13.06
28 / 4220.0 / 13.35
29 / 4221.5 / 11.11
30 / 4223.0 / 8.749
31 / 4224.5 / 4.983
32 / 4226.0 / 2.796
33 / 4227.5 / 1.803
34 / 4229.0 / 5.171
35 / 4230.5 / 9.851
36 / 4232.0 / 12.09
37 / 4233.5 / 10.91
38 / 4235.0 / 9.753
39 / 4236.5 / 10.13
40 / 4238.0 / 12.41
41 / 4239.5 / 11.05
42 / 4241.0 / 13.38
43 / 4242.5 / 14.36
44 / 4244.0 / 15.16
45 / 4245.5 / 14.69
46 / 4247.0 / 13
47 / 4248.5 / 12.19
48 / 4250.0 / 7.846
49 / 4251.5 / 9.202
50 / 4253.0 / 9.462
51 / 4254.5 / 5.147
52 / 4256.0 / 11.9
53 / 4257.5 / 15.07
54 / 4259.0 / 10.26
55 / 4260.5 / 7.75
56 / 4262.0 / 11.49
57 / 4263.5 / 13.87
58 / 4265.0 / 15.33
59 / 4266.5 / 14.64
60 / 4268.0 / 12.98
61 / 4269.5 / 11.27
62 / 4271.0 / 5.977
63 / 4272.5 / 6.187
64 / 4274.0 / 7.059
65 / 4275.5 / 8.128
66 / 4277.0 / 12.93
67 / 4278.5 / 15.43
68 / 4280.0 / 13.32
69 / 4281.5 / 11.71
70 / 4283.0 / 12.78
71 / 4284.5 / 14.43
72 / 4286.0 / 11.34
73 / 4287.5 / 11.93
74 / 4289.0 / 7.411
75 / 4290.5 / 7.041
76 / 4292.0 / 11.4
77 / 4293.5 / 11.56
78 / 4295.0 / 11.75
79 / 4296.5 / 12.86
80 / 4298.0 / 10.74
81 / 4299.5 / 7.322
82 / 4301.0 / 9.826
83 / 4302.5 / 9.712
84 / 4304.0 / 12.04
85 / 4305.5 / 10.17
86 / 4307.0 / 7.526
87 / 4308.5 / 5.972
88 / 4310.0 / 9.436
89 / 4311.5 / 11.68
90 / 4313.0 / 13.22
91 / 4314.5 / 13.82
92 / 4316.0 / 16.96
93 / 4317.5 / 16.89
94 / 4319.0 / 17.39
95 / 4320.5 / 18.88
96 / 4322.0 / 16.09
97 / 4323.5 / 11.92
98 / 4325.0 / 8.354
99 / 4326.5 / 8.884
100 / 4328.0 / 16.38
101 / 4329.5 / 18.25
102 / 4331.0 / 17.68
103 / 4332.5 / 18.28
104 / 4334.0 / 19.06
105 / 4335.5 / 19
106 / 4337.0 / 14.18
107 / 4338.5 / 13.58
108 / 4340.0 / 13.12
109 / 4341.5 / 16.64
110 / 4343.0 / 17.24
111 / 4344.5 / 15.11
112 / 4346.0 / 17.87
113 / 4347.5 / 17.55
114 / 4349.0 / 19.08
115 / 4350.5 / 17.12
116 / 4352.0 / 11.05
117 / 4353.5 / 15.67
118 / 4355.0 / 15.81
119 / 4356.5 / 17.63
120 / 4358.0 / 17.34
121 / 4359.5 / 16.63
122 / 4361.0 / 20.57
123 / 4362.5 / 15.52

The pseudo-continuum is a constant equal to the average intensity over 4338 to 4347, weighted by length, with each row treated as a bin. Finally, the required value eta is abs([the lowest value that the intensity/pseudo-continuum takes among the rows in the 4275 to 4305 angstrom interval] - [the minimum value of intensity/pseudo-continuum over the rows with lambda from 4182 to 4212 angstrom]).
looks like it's 0.07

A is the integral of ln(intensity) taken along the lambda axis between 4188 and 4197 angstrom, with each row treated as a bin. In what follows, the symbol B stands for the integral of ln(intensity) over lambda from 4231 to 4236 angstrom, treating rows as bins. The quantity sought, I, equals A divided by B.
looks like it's 1.9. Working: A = 23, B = 12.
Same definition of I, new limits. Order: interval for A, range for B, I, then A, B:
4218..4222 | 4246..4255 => 0.5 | 10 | 20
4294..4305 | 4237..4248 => 0.9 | 26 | 28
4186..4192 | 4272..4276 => 1.8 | 14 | 8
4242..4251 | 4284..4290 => 1.6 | 23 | 14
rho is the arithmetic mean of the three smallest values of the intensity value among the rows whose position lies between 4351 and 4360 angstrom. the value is 14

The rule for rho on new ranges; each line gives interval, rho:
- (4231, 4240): 10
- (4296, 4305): 9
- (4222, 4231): 3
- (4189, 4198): 11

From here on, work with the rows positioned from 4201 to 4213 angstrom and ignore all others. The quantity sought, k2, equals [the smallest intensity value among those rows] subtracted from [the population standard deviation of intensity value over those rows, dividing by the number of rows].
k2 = -7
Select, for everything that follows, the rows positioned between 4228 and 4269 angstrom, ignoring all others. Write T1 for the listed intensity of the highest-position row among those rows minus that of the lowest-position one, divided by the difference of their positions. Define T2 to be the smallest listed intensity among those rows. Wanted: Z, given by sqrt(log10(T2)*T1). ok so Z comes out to 0.4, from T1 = 0.20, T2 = 5.147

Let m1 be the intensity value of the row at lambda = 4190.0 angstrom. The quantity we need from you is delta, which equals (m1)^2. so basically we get 219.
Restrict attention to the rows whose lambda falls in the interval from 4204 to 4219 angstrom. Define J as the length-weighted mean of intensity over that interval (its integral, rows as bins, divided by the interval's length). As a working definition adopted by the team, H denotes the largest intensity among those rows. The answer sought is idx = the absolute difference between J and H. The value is 0.9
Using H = 14.68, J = 13.7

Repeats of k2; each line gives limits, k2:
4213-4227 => 1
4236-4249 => -9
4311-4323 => -9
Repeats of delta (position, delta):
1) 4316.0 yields 288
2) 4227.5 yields 3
